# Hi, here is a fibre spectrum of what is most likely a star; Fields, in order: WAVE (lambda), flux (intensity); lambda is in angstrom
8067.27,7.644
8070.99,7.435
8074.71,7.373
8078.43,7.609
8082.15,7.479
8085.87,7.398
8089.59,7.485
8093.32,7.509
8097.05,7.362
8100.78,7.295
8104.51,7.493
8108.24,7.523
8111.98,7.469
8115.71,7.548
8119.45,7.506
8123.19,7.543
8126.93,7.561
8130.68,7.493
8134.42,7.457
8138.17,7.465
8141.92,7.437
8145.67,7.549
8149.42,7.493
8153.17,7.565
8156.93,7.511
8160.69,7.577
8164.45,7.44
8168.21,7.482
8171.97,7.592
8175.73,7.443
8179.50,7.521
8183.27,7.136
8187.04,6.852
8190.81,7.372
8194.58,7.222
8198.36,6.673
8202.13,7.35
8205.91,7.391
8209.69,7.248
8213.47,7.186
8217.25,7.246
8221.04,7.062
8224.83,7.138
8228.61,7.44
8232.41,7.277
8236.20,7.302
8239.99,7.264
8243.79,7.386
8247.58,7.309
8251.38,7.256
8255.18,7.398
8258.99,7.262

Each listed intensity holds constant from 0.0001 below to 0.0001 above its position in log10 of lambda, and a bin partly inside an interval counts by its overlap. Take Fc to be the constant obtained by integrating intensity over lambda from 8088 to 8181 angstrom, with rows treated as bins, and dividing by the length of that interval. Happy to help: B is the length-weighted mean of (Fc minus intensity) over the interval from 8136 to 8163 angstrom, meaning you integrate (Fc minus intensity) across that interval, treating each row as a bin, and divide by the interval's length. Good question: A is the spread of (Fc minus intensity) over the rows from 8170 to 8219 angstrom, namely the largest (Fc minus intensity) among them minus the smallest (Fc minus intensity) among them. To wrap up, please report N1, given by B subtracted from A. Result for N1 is 0.9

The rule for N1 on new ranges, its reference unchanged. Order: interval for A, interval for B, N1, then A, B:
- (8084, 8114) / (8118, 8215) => 0.1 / 0.23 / 0.11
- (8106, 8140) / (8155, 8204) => -0.1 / 0.10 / 0.17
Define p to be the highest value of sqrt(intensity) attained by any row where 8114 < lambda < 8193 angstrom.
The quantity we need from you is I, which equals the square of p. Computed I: 7.59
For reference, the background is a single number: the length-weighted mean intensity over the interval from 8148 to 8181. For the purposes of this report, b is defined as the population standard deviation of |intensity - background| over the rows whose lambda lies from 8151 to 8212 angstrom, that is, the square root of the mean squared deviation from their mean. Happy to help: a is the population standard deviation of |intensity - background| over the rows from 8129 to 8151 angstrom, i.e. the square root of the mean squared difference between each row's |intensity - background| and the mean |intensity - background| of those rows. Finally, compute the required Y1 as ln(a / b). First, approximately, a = 0.02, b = 0.23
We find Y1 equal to -2.5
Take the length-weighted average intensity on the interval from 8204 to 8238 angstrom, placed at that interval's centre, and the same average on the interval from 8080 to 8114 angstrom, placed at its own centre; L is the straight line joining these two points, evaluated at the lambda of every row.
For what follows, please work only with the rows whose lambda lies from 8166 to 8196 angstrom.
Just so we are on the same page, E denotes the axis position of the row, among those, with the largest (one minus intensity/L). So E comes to 8187.04 angstrom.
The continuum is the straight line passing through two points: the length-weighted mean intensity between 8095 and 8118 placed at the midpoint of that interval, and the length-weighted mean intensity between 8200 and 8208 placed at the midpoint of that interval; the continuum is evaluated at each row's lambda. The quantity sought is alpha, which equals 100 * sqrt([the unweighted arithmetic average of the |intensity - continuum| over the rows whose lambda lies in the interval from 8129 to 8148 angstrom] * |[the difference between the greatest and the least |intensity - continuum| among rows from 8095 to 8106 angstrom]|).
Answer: 9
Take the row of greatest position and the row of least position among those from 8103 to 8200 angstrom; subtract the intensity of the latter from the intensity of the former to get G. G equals -0.82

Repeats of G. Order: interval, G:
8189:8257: 0.03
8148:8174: 0.10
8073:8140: 0.09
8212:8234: 0.09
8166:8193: -0.11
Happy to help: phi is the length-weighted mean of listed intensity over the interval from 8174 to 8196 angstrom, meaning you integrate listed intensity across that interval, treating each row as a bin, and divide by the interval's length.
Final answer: 7.26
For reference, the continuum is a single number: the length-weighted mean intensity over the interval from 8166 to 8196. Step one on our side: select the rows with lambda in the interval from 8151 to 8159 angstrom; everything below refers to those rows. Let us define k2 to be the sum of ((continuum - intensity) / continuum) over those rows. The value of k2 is -0.06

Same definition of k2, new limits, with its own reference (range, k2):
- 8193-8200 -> 0.10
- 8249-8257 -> 0.00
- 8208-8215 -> 0.03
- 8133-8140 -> -0.04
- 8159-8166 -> -0.05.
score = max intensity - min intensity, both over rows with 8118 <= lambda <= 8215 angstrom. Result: 0.9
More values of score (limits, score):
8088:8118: 0.3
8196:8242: 0.8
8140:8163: 0.1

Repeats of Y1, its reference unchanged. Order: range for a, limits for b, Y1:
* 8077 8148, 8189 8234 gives -1.3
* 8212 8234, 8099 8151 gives 0.9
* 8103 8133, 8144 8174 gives -0.6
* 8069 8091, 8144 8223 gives -1.7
